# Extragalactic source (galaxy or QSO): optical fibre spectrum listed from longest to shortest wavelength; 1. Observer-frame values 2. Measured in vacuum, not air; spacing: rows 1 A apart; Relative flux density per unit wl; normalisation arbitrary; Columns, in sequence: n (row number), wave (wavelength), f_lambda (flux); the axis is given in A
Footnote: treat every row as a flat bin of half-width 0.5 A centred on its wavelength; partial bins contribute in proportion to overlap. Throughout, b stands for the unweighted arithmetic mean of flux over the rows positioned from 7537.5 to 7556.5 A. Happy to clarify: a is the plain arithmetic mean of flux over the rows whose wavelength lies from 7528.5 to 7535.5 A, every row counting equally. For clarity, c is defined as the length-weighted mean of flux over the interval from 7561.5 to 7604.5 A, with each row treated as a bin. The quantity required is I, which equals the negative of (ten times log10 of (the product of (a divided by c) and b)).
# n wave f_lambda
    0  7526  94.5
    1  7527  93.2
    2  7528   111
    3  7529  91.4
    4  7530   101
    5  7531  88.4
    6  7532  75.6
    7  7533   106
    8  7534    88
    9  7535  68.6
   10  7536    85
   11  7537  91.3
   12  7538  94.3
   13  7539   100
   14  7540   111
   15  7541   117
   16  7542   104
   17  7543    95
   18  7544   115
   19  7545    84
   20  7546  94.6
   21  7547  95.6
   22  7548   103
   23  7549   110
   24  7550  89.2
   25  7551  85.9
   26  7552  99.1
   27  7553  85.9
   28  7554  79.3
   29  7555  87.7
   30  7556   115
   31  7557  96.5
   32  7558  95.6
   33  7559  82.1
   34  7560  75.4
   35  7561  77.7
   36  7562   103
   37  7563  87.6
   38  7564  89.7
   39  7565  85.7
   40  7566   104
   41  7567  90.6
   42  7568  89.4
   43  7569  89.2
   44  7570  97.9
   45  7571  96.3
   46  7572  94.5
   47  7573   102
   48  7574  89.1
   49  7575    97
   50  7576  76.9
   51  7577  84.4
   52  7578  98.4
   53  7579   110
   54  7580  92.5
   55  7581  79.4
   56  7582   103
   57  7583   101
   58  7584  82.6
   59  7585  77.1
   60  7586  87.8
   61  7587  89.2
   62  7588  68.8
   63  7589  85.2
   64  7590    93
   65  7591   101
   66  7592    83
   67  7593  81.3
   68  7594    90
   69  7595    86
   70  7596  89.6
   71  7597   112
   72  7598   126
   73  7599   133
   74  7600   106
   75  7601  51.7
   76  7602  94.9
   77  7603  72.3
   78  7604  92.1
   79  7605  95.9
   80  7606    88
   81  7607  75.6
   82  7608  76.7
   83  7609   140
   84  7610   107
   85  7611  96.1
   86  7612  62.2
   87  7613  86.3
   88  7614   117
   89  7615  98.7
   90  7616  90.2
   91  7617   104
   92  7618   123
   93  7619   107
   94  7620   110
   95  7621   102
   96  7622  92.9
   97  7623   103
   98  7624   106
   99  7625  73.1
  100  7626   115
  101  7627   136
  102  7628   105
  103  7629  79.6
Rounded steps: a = 88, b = 98.2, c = 92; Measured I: -19.7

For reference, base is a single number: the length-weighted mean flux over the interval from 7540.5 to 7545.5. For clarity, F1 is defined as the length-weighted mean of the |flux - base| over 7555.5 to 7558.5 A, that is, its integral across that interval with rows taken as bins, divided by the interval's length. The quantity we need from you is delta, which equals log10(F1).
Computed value 0.94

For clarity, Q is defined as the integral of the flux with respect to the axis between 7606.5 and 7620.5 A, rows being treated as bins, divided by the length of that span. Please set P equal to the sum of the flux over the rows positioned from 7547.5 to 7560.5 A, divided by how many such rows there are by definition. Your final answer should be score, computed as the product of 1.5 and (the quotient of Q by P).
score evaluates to 1.61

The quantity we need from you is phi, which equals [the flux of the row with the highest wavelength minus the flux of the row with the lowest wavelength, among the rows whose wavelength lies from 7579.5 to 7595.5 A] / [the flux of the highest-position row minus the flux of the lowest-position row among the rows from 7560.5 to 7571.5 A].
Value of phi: -0.35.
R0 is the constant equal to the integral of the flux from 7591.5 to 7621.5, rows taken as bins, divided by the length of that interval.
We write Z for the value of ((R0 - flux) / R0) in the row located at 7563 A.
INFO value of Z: 0.09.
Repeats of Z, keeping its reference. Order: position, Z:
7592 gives 0.14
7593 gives 0.16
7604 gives 0.05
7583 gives -0.05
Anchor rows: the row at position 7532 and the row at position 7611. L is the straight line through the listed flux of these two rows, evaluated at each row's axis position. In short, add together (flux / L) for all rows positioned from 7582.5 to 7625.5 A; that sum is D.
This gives 43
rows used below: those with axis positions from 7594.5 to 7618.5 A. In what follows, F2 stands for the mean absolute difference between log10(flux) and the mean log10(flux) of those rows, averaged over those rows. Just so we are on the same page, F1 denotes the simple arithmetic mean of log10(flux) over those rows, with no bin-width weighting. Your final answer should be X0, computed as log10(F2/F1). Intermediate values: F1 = 1.98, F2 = 0.076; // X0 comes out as -1.42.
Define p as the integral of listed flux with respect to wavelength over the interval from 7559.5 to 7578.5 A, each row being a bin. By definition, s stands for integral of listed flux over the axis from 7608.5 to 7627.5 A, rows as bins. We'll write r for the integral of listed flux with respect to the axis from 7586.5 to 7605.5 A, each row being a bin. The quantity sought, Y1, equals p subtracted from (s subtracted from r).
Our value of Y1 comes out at -1947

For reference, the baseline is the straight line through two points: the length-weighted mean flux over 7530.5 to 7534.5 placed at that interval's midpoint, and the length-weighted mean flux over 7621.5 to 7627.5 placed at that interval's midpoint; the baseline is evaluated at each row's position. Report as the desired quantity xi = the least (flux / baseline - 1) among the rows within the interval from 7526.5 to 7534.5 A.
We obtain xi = -0.155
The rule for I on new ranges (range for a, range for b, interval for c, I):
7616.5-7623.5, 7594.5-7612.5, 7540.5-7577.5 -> -20.3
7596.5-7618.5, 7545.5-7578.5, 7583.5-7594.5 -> -20.2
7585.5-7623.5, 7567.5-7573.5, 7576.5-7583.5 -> -19.8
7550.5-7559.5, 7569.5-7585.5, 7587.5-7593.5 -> -20.0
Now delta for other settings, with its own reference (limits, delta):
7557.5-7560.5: 1.27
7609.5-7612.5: 1.24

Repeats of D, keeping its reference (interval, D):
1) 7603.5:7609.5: 6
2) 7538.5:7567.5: 34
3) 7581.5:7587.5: 6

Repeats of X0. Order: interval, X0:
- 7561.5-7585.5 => -1.75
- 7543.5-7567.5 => -1.67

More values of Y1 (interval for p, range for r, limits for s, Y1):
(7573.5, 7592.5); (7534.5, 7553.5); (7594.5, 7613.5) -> -1662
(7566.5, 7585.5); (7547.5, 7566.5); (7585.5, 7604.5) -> -1742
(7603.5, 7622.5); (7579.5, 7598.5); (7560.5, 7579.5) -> -1900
